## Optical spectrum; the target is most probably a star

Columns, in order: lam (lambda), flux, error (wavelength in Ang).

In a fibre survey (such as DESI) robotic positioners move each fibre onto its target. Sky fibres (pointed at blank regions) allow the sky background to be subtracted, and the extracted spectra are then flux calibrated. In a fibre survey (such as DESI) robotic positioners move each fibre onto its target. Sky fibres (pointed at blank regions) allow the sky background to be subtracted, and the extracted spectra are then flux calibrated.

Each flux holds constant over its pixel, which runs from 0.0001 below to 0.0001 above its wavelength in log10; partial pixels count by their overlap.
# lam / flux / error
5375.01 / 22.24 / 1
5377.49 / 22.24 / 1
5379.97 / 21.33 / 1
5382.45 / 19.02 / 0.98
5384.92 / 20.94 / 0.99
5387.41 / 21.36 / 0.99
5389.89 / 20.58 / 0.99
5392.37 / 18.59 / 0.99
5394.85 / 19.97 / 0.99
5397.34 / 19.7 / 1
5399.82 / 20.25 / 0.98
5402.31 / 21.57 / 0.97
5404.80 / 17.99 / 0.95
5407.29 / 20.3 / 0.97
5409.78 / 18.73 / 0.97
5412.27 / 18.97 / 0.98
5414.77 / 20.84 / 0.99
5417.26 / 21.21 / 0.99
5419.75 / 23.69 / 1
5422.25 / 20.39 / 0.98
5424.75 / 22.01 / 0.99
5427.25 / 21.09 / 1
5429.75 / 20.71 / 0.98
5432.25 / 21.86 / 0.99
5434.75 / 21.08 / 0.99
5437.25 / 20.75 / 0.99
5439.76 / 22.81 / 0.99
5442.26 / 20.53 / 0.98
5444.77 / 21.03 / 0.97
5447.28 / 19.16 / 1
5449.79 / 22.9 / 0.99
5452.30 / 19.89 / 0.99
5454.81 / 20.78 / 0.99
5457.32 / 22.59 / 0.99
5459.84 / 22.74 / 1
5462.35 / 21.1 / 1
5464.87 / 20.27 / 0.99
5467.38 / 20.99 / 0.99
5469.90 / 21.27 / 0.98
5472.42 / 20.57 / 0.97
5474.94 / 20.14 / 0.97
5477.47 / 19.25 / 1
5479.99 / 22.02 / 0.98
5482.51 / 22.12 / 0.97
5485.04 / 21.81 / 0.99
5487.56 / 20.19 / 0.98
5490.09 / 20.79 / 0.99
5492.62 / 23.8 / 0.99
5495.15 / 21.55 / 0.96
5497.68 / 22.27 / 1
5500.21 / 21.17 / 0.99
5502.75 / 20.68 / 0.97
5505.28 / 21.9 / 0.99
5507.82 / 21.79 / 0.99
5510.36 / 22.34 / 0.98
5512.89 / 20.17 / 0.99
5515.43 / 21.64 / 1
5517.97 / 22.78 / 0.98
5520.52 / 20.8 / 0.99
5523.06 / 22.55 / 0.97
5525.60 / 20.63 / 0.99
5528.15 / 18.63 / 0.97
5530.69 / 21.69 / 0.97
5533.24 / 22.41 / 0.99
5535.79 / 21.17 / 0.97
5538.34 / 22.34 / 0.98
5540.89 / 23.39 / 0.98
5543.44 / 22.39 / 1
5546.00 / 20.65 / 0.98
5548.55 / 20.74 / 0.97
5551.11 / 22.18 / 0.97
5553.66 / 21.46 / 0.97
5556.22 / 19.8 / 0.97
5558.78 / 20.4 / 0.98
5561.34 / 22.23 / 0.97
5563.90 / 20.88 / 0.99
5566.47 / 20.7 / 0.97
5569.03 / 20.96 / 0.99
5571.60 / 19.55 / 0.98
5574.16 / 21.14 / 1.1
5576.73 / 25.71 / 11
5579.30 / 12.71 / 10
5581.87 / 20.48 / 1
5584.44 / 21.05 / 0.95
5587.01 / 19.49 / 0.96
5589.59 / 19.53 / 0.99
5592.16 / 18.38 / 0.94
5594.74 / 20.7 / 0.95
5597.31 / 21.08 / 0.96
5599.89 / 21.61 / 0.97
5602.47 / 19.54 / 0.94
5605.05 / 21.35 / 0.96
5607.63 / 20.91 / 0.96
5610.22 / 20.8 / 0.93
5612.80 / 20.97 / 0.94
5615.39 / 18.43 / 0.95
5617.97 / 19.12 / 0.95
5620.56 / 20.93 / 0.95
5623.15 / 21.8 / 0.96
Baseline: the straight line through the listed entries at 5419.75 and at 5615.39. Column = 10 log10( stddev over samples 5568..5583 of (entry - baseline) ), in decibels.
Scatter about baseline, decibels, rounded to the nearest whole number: 6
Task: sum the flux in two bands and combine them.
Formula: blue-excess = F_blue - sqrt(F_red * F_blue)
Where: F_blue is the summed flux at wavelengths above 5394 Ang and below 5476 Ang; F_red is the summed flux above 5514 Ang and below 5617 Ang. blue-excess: -69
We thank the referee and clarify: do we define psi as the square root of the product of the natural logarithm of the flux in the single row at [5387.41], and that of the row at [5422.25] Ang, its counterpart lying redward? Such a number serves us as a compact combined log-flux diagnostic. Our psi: 3.04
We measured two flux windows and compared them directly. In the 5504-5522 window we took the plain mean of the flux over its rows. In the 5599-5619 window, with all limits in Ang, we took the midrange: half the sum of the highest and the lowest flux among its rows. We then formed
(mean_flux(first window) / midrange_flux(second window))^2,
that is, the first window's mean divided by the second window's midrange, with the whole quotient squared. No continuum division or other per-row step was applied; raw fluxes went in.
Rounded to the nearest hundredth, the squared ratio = 1.17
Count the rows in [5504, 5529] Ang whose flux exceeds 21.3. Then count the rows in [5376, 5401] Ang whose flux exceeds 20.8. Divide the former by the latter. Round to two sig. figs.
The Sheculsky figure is 1.5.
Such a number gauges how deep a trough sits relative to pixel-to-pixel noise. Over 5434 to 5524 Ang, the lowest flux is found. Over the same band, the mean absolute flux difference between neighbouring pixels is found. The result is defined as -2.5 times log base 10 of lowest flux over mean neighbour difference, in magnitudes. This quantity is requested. -2.92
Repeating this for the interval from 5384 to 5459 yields -2.69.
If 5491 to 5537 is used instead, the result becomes -2.81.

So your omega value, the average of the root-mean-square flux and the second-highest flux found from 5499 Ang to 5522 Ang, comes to 21.9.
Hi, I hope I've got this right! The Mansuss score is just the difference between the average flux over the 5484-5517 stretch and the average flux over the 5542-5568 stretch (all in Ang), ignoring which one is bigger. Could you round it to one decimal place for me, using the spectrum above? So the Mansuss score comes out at 0.4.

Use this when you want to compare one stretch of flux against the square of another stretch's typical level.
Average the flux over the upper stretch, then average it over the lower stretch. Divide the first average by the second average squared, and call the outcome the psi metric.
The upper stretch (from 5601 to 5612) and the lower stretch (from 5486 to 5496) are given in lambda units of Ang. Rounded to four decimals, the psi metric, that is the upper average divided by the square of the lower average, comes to 0.0443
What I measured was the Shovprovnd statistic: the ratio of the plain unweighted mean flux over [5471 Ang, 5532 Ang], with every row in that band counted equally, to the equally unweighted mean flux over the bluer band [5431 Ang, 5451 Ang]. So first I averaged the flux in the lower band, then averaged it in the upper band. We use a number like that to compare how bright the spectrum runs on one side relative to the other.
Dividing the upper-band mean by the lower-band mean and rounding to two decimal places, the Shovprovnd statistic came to 1.00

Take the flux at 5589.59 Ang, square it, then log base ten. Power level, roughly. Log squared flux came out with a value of 2.58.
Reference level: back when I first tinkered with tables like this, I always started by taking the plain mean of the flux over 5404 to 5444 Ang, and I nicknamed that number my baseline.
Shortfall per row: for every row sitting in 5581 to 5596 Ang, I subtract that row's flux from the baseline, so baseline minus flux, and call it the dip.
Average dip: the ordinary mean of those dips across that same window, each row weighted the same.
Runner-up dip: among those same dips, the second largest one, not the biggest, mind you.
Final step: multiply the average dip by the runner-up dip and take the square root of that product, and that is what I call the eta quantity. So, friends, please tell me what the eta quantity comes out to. 1.1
